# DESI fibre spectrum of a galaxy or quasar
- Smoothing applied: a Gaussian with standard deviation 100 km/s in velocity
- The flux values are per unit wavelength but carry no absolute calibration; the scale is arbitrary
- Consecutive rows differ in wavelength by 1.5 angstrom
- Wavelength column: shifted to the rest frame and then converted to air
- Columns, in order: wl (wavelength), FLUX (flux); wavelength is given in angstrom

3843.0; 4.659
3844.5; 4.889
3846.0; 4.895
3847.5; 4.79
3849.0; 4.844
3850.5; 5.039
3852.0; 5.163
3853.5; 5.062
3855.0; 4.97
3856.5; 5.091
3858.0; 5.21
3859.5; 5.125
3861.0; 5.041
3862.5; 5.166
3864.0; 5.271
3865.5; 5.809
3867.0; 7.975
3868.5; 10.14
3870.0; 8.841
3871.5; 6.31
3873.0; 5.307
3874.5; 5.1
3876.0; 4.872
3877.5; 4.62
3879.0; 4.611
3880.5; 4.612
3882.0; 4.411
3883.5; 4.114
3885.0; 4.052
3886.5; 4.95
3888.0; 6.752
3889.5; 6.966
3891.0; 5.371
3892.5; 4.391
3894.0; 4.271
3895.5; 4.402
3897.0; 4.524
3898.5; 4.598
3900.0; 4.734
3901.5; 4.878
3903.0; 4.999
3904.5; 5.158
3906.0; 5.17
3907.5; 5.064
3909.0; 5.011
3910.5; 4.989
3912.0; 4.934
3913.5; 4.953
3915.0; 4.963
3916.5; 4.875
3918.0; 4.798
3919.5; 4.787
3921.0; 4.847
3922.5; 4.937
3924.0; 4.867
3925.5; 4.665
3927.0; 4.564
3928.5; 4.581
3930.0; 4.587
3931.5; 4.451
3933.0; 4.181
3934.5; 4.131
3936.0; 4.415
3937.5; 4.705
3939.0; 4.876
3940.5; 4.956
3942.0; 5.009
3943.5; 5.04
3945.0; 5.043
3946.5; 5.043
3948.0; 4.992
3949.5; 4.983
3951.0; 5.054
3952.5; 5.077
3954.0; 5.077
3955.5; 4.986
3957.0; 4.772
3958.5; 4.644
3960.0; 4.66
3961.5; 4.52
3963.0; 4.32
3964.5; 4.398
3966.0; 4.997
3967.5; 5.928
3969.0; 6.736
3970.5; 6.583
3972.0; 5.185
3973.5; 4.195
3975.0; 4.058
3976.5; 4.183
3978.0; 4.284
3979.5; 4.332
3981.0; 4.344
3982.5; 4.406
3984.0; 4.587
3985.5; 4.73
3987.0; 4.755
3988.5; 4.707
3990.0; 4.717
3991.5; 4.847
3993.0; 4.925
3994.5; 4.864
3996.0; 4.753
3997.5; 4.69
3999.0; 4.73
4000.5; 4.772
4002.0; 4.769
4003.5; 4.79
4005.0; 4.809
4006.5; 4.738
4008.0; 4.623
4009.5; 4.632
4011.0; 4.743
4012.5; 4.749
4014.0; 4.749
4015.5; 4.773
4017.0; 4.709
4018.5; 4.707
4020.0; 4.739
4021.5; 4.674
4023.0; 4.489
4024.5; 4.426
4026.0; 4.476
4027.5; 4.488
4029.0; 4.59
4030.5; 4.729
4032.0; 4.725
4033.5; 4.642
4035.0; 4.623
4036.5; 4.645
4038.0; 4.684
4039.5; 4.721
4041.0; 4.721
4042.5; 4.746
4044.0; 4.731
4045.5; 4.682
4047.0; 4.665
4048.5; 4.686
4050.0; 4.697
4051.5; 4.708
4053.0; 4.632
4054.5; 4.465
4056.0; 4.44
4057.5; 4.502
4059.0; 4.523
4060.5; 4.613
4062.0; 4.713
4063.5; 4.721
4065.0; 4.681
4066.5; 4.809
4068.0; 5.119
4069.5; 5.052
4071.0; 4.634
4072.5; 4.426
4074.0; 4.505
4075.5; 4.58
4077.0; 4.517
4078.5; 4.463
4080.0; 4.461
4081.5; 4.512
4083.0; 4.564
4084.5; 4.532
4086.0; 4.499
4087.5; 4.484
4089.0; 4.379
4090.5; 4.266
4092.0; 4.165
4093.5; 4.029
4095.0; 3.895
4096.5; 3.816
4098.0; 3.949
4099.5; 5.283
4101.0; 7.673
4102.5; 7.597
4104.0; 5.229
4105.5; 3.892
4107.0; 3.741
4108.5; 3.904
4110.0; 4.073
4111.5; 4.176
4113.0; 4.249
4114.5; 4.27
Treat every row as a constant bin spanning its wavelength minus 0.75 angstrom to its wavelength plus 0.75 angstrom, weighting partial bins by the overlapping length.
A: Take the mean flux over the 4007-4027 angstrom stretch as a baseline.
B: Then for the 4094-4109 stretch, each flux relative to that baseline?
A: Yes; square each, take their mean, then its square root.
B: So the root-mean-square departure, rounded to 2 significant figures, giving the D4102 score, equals 1.5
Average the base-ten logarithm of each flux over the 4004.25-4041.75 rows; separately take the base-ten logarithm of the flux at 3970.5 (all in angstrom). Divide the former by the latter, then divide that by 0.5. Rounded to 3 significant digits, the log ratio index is 1.63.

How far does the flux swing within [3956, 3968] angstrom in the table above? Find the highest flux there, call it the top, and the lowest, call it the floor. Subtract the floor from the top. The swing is 1.6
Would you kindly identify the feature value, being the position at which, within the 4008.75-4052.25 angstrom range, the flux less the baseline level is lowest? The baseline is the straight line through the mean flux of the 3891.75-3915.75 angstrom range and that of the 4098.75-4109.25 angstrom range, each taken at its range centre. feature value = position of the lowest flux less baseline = 4024.5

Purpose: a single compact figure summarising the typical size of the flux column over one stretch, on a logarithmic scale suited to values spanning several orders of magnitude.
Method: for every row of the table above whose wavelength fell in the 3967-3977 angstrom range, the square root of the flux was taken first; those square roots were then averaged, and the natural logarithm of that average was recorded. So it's 0.83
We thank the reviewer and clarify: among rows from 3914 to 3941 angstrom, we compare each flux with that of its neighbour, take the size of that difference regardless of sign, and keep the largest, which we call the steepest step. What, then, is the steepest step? 0.29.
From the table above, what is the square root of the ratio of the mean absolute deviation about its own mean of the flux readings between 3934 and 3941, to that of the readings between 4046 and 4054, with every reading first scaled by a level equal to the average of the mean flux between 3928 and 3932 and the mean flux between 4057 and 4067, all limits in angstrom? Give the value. 3.4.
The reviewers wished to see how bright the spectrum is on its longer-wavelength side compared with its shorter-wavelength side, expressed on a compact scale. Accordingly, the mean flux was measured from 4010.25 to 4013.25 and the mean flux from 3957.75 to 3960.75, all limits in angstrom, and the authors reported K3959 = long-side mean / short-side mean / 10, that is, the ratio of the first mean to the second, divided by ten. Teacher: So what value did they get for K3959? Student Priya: 0.102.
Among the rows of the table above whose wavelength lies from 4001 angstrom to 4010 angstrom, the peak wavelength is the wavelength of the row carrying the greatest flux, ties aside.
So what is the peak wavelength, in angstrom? 4005.0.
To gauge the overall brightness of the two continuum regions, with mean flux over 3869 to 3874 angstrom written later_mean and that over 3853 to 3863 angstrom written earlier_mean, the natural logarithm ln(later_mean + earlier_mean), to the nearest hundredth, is 2.48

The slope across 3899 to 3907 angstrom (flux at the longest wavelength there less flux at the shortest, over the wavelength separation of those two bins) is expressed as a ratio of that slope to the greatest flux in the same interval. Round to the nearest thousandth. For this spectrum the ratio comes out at 0.014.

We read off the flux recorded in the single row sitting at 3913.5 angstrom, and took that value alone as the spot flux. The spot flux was 4.953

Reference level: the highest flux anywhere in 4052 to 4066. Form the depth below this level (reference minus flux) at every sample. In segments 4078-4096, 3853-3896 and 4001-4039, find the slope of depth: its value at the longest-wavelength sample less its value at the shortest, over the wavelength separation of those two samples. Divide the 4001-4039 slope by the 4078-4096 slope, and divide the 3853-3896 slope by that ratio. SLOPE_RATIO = 0.23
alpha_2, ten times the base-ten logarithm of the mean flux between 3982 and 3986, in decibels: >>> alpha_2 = 6.60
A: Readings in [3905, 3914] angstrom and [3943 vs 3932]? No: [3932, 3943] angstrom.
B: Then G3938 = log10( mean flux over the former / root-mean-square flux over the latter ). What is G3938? 0.036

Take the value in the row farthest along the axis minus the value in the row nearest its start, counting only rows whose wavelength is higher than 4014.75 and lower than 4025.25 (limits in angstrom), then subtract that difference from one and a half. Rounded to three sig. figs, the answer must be 1.85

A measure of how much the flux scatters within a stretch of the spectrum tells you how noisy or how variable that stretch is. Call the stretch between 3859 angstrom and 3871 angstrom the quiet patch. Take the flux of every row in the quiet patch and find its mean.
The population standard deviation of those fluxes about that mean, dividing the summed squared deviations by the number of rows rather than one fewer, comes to 1.9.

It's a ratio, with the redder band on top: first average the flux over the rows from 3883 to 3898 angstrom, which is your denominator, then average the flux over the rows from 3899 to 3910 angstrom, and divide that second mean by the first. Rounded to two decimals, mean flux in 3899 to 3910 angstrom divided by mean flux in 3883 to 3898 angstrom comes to 1.00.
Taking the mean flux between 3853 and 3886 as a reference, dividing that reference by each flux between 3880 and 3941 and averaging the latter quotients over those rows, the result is 1.16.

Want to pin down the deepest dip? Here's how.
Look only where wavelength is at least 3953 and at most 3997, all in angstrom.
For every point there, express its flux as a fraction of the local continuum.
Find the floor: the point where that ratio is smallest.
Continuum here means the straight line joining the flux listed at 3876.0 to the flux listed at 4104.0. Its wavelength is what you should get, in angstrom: 3975.0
